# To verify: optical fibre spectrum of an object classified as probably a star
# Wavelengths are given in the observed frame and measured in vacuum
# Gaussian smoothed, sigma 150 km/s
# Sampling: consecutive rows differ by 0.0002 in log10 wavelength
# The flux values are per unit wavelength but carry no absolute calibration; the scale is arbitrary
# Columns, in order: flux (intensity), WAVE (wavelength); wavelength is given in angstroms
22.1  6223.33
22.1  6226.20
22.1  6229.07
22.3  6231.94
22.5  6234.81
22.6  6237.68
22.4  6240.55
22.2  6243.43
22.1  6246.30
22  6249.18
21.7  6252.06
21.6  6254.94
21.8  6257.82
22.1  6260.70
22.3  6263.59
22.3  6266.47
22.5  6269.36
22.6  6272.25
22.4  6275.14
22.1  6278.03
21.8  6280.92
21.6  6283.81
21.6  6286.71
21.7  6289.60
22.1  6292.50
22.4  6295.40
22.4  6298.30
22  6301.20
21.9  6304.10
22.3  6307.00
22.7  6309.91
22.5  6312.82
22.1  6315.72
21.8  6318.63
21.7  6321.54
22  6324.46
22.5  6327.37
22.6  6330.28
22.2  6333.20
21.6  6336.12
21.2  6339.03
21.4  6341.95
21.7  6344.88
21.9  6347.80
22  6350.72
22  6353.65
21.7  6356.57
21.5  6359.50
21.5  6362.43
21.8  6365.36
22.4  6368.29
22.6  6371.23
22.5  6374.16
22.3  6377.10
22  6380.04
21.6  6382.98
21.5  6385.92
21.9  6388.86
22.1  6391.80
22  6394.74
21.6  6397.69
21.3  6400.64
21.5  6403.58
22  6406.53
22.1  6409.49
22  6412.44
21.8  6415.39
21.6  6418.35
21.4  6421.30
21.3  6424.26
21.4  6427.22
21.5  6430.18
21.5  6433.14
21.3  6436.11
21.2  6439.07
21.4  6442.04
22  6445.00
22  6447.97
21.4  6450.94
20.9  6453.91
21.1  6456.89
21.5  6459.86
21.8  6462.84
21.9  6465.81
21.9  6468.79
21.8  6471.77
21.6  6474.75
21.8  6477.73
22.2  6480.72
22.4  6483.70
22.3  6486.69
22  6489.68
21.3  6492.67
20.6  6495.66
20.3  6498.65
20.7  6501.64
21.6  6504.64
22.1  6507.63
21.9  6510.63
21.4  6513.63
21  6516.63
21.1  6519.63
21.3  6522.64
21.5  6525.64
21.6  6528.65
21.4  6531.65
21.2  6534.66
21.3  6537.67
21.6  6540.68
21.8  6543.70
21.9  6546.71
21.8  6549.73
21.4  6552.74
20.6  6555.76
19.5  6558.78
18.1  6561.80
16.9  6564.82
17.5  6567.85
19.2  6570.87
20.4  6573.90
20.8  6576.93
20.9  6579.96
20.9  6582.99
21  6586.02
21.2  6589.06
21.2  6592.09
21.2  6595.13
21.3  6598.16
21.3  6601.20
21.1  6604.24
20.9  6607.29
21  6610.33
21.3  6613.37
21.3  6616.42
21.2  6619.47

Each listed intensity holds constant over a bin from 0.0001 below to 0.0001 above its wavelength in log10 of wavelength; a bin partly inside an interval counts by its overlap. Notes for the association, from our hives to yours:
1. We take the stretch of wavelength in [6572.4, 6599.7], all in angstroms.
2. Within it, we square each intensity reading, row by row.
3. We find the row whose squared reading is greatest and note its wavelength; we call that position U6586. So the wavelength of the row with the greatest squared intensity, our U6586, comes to 6598.16 angstroms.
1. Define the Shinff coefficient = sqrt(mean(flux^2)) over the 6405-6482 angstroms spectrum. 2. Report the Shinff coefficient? 21.6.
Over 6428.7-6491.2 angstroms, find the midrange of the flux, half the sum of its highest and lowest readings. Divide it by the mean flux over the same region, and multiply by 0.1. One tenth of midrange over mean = 0.100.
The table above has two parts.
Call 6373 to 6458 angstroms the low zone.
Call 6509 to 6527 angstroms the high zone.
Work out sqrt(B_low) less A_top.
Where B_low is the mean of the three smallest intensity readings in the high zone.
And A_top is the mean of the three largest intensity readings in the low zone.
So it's -17.7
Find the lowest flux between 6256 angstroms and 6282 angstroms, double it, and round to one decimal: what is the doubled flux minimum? 43.6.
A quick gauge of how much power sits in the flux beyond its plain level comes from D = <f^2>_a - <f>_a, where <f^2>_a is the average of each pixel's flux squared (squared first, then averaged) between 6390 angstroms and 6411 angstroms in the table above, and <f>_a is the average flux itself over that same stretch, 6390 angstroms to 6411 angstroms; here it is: 454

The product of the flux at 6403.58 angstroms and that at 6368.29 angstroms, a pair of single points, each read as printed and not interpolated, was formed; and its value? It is 482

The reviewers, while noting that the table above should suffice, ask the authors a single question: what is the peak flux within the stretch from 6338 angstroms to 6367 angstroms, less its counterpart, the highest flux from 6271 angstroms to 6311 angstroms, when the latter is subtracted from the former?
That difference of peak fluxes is -0.7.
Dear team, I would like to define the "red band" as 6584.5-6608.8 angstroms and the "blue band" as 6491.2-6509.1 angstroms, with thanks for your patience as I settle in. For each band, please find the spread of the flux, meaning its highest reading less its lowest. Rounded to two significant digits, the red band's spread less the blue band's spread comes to -1.4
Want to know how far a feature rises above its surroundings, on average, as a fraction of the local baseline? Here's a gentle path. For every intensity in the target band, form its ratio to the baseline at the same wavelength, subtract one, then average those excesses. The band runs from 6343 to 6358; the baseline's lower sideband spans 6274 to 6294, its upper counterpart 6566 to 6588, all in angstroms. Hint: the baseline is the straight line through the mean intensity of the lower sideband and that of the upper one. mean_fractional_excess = 0.017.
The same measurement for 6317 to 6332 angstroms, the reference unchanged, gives 0.022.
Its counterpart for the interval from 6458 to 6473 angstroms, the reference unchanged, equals 0.048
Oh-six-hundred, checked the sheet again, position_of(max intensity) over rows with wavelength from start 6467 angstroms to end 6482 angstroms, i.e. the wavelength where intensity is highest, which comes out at 6480.72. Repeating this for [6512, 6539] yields 6528.65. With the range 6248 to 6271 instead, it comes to 6269.36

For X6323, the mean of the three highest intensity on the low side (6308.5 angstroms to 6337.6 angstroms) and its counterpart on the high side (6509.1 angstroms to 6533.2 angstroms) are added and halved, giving 22.1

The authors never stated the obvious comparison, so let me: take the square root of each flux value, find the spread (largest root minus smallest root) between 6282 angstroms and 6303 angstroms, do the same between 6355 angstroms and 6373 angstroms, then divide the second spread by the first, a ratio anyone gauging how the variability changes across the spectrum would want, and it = 1.4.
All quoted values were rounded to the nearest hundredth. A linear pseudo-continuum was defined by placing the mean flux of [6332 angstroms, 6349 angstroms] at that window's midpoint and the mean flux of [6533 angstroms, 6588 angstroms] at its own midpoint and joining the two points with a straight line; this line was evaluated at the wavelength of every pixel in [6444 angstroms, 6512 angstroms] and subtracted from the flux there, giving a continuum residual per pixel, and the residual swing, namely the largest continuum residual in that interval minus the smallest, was 2.01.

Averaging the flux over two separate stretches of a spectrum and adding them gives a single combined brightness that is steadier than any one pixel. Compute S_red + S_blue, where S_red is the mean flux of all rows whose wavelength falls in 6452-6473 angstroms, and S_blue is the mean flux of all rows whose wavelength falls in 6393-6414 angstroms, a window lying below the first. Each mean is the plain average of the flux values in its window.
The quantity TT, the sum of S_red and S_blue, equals 43.3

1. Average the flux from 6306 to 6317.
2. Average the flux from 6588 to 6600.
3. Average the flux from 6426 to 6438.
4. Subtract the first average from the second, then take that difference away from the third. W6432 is 22.6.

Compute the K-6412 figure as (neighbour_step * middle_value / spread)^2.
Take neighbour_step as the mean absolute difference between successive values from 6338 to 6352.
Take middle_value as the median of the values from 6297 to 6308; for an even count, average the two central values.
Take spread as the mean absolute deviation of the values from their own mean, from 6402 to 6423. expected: 363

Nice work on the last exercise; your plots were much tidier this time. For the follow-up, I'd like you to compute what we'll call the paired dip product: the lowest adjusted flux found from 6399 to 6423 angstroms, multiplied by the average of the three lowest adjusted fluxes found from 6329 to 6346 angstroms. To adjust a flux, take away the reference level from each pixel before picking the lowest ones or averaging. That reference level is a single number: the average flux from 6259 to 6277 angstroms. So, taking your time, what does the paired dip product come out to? 1.0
